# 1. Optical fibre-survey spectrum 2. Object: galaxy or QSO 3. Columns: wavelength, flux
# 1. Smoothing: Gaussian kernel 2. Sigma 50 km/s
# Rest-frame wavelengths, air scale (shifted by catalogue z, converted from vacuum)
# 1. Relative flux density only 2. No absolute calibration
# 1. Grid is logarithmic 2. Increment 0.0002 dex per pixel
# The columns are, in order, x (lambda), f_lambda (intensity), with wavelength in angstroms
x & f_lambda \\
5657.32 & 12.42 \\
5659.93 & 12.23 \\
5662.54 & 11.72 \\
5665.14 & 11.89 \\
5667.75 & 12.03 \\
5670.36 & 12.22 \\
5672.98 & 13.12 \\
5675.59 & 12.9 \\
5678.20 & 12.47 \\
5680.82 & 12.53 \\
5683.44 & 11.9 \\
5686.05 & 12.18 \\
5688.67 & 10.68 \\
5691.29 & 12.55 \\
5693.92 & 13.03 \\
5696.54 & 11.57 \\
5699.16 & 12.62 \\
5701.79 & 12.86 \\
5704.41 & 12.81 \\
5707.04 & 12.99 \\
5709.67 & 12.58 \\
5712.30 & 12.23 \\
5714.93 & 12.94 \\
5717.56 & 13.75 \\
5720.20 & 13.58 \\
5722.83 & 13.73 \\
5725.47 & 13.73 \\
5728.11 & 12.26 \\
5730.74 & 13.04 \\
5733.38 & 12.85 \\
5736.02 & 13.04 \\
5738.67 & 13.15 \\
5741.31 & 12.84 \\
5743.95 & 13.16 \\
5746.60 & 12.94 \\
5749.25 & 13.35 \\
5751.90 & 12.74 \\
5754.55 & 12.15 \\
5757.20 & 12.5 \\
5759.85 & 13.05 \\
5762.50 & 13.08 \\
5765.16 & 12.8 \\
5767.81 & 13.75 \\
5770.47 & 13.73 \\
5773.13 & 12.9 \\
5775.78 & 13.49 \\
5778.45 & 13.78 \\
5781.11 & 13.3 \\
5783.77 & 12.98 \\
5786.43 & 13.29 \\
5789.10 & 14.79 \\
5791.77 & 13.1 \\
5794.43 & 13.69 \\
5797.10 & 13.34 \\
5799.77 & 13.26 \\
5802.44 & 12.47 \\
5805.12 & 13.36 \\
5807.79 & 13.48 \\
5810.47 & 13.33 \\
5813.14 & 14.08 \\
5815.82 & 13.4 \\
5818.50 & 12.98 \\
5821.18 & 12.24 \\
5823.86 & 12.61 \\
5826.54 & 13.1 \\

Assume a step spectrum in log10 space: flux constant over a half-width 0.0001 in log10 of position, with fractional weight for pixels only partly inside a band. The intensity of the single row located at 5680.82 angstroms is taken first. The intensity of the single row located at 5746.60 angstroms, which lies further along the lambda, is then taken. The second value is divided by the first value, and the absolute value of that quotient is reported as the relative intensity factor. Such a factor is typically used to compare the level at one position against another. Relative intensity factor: 1.03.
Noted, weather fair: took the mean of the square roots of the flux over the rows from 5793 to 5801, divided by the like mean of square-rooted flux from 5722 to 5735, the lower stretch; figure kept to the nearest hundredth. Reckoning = 1.01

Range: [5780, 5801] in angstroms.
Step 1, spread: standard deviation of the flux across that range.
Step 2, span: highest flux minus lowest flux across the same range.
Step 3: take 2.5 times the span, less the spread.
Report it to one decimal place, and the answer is 4.0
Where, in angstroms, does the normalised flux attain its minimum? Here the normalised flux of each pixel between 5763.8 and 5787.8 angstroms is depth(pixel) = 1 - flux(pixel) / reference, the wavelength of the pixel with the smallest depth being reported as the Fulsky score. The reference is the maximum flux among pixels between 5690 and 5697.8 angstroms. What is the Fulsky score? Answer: 5778.45 angstroms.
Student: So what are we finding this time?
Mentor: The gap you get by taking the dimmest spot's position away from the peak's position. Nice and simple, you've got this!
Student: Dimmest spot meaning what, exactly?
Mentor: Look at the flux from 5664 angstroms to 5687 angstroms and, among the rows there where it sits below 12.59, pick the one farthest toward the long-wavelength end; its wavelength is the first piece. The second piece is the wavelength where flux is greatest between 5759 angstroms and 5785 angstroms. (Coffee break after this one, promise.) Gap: 92.4 angstroms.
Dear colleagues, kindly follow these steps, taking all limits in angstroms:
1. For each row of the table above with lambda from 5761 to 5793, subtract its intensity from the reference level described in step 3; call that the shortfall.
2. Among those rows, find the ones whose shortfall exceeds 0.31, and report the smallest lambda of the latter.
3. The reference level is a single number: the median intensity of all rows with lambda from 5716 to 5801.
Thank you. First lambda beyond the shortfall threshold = 5765.16 angstroms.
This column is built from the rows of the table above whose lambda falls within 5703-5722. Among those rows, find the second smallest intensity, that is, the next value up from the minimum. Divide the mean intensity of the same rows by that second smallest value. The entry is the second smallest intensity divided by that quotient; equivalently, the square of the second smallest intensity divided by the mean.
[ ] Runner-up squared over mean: 12.2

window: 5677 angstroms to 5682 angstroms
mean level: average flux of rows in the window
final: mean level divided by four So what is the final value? 3.12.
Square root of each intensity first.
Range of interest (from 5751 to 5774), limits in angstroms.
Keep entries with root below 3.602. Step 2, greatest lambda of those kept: 5773.13 angstroms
